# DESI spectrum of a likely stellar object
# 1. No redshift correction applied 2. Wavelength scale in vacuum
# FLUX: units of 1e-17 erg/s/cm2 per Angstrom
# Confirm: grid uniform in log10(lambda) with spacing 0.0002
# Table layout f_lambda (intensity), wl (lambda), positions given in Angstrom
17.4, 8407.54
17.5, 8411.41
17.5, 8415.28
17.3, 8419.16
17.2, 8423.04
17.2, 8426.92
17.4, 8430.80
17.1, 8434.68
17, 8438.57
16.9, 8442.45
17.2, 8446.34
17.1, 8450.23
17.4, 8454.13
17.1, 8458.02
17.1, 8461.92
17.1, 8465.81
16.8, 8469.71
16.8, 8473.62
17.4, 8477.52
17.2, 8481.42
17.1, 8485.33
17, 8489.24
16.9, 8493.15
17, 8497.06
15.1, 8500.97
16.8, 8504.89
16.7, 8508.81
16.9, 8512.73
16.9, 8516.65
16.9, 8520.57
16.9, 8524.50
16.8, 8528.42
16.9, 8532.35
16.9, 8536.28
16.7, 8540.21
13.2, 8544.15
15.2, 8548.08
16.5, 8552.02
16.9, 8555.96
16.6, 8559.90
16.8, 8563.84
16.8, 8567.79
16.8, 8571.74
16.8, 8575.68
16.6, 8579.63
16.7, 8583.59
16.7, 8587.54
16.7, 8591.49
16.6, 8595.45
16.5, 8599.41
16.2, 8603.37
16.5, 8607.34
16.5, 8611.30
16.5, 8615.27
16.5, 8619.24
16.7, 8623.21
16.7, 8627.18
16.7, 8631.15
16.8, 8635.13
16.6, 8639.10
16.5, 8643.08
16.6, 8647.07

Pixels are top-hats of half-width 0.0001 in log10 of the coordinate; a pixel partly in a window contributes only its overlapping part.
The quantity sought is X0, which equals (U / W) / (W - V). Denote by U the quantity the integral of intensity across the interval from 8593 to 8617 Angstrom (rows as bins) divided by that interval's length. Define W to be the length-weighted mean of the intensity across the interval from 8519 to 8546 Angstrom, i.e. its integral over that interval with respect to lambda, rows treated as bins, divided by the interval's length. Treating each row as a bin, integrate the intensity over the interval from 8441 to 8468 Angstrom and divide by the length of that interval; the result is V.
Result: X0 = -1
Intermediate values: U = 16.5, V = 17.1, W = 16.3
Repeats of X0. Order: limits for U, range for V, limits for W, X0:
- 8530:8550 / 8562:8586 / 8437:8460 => 2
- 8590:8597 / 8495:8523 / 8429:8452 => 2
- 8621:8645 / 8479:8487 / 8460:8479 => -7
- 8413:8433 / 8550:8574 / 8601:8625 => -4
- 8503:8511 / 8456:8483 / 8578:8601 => -2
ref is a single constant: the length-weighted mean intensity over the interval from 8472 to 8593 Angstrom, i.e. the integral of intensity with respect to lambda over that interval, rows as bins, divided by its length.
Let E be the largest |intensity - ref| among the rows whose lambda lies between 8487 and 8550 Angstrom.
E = 3.4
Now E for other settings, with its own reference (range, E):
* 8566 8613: 0.4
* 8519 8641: 3.4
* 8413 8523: 1.5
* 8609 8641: 0.2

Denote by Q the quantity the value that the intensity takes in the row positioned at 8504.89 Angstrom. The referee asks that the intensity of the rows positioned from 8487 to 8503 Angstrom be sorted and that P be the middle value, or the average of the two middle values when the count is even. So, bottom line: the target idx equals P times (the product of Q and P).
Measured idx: 4827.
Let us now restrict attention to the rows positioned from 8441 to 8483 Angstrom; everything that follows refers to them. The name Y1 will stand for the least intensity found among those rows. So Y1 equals 16.8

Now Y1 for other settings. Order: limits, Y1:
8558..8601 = 16.5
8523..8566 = 13.2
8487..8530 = 15.1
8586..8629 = 16.2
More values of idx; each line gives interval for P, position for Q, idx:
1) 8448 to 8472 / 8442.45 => 4942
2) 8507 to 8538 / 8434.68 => 4884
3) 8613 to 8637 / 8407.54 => 4853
